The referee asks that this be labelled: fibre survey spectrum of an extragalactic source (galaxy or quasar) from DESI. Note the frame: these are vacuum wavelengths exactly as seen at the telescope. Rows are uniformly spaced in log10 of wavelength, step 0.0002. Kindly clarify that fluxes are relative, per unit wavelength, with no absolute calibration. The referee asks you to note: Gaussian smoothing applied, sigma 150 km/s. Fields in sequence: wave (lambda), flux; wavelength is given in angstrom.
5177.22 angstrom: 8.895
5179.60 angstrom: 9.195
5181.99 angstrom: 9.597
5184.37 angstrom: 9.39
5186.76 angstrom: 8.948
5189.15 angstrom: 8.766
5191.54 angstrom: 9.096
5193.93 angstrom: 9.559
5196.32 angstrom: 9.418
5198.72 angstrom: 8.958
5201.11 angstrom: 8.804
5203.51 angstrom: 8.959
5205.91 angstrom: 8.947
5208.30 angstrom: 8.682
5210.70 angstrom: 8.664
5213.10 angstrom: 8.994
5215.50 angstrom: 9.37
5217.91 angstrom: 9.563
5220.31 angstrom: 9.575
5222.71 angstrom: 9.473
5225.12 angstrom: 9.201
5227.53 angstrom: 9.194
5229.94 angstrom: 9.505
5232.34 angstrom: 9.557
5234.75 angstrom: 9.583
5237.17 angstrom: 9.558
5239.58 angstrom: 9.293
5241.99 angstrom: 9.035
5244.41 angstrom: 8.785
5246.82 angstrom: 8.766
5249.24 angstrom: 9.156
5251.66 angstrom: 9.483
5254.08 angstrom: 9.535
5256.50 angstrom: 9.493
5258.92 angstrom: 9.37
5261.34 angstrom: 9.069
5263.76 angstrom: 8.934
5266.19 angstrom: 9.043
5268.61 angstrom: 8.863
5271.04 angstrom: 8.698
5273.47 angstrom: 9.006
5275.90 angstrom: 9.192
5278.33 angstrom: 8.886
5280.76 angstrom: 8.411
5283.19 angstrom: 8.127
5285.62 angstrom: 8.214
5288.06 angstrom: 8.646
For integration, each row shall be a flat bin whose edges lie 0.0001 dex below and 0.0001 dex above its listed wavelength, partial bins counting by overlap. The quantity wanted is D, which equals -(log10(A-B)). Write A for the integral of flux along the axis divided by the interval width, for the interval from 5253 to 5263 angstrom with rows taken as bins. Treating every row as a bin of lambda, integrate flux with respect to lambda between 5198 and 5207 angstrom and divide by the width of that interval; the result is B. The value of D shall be 0.36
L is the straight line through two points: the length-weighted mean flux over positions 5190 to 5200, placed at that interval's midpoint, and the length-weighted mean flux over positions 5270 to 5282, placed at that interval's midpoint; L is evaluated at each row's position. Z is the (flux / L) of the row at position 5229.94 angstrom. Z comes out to 1.048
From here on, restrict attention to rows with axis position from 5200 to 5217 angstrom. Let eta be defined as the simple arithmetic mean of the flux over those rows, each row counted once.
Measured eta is 8.92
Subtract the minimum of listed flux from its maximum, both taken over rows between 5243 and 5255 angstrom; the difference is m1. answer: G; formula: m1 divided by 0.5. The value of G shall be 1.5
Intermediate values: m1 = 0.8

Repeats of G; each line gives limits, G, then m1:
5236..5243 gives 1.0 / 0.5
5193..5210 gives 1.8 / 0.9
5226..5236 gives 0.8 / 0.4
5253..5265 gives 1.2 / 0.6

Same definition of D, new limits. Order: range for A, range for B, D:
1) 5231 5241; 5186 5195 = 0.40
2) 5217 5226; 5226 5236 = 1.82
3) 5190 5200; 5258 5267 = 0.85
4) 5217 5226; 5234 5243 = 0.99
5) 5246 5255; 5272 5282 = 0.43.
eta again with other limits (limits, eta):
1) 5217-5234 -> 9.44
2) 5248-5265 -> 9.29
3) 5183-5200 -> 9.16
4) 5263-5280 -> 8.95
